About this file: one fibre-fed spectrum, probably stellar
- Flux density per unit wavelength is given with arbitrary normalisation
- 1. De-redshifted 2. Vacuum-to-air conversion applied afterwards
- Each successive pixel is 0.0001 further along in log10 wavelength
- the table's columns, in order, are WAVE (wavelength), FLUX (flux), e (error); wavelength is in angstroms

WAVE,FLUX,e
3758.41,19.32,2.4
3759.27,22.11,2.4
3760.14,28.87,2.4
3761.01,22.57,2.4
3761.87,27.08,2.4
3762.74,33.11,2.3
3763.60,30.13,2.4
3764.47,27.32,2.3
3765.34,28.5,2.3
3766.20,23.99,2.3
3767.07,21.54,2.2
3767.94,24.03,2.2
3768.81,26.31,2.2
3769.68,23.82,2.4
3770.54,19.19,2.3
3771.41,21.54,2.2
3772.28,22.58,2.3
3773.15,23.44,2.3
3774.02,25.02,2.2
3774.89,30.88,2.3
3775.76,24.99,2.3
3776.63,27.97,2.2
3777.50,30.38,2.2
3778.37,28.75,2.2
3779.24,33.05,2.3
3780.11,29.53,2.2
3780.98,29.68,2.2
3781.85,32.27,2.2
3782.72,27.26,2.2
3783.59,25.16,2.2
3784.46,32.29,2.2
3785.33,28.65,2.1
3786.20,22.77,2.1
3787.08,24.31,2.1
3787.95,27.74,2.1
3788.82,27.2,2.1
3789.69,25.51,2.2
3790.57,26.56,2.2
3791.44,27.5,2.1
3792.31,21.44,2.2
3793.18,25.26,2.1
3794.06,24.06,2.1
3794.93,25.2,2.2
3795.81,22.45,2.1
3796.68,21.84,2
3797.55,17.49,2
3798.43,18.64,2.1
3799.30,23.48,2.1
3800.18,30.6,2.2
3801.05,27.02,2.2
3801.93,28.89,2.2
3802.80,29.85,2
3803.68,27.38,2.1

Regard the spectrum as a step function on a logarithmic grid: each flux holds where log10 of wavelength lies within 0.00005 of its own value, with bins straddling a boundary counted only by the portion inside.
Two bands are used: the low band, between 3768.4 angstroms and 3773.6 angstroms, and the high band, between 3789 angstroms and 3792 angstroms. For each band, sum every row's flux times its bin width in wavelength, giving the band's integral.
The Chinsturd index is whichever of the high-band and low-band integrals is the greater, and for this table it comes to 119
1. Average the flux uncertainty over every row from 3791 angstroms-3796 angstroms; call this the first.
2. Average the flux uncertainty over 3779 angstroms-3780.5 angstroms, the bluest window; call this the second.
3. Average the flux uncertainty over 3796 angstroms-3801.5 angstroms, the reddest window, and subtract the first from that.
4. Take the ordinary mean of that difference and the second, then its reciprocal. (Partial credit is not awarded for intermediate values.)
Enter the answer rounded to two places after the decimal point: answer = 0.90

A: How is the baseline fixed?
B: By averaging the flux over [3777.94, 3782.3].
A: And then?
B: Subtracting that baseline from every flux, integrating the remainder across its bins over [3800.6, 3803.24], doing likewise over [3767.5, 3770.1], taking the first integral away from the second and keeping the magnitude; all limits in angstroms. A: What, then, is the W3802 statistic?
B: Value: 10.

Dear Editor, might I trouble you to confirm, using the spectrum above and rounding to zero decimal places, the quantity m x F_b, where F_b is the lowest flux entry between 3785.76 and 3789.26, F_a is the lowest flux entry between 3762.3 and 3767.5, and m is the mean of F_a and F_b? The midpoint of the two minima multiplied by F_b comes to 504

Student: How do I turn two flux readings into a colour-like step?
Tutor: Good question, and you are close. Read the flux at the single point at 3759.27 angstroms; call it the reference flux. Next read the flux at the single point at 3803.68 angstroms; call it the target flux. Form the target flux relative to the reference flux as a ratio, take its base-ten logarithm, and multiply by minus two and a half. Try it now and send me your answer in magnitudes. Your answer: -0.2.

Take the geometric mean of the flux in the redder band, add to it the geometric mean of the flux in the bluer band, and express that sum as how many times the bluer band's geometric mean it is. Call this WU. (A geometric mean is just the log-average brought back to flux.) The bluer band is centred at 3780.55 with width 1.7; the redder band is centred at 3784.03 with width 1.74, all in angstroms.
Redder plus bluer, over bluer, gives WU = 1.96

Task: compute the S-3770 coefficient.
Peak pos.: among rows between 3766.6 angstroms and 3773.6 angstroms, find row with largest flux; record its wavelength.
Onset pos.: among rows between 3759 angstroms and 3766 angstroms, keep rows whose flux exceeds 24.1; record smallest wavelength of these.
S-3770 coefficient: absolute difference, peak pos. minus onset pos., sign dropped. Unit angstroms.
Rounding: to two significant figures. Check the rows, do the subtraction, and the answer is 8.7 angstroms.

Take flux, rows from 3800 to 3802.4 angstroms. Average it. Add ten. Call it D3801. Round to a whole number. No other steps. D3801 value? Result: 39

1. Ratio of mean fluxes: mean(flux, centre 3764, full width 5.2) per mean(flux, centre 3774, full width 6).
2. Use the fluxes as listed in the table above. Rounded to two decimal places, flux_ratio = 1.13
